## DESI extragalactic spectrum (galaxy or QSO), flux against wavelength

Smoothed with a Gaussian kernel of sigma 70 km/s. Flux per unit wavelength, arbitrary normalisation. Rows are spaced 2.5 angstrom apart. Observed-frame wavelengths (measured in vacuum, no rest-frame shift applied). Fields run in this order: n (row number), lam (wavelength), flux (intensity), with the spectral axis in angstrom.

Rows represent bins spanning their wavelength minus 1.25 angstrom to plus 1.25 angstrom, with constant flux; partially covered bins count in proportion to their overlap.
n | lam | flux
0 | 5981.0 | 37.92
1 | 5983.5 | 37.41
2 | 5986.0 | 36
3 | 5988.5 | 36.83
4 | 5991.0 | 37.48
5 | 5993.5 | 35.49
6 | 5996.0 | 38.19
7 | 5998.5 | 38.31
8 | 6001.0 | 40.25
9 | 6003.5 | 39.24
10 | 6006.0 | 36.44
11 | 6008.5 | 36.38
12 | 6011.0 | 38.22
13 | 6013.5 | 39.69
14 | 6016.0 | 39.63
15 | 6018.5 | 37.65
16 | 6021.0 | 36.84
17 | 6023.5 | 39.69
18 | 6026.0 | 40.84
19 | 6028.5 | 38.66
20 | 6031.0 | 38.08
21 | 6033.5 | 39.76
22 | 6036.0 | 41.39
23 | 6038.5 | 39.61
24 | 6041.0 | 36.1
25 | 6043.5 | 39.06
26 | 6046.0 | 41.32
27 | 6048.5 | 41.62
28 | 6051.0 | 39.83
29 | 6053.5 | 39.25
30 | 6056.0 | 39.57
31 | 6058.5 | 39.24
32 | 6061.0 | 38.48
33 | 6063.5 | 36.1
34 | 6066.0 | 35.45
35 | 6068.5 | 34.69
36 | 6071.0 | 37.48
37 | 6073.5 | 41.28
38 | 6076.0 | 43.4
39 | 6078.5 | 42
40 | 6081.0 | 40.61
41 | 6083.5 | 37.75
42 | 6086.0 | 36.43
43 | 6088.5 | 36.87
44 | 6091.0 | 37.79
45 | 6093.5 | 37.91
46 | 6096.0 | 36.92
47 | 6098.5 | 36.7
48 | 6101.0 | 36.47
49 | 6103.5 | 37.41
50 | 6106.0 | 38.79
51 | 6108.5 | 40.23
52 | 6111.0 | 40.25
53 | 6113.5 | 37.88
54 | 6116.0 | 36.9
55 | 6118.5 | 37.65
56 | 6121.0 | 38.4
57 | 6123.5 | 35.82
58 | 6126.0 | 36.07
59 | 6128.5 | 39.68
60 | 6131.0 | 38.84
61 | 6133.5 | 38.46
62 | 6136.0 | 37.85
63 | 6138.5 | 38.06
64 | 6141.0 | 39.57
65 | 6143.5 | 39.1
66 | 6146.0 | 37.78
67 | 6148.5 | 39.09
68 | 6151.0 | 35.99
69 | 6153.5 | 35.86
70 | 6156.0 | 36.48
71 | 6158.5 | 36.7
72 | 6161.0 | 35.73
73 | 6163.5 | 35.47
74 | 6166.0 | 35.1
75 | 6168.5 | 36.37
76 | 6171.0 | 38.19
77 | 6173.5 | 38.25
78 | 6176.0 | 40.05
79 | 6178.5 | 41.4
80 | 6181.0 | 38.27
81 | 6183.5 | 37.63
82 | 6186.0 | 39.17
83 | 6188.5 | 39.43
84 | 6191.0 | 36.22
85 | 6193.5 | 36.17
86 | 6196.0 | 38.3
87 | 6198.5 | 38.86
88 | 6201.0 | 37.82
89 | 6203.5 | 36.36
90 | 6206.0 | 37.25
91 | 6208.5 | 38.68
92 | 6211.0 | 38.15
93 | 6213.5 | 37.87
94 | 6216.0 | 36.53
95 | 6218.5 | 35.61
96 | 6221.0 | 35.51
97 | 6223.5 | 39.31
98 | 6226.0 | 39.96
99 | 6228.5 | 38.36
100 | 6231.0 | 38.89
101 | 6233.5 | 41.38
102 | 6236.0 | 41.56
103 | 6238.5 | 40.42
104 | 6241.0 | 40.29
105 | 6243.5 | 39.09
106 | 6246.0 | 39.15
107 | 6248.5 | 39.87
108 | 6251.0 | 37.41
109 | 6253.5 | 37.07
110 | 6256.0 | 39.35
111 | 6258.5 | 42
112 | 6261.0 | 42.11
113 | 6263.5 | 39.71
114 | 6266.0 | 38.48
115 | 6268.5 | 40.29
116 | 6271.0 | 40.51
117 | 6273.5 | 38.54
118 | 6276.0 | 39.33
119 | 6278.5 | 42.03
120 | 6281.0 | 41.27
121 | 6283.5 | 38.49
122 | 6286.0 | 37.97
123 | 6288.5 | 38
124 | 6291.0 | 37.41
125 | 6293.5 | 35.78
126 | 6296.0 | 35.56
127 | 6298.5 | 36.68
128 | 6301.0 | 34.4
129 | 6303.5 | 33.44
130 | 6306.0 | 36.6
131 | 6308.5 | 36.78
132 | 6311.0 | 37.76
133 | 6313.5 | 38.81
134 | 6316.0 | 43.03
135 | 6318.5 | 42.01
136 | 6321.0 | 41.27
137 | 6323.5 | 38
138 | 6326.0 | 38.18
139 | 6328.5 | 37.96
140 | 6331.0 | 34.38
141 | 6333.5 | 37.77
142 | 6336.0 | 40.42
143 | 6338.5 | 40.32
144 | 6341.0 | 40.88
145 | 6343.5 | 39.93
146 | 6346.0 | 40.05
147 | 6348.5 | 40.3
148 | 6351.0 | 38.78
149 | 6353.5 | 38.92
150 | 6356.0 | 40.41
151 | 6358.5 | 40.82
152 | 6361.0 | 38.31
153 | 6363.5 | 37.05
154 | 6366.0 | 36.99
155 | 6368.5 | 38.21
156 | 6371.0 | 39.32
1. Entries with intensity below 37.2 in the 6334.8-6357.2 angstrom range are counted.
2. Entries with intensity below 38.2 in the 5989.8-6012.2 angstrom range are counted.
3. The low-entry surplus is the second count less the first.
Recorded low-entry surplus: 5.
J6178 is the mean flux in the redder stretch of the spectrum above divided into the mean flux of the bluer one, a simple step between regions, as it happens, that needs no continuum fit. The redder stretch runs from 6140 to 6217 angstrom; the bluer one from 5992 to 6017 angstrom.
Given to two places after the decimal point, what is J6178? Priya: 1.01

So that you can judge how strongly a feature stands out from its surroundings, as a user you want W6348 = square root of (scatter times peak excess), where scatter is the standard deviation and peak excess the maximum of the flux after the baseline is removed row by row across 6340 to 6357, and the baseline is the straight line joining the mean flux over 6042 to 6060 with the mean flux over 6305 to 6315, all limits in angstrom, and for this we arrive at 1.6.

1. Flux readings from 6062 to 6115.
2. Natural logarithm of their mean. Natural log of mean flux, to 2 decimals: 3.64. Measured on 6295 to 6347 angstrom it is 3.65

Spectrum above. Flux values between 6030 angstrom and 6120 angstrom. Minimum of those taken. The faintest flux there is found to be 34.69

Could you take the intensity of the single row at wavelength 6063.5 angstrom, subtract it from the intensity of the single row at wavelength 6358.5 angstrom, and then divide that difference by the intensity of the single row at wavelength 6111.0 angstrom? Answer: 0.12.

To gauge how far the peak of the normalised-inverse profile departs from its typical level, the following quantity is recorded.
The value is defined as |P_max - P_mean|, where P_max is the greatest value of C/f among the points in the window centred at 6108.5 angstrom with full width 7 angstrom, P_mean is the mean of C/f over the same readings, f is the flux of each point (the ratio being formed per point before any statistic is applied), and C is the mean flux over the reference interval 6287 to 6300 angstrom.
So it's 0.023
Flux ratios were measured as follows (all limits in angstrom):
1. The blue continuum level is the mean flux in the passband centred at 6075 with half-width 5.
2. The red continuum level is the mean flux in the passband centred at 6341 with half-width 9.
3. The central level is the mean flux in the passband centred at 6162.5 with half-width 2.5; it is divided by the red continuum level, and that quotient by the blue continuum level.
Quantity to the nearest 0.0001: 0.0217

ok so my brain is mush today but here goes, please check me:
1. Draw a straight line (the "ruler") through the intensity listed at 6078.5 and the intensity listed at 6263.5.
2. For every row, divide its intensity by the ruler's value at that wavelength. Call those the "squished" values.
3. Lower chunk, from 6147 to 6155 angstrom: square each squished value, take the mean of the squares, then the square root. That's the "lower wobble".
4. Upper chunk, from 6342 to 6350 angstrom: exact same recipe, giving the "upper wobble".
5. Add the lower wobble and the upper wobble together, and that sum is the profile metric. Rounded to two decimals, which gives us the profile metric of 1.94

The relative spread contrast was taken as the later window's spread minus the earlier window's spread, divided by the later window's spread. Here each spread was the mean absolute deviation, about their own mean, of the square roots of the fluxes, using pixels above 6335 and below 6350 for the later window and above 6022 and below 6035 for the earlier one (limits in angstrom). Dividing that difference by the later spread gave -2.76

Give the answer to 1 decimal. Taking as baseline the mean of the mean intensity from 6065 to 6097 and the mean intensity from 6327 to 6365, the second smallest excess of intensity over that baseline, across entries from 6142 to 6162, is -2.9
